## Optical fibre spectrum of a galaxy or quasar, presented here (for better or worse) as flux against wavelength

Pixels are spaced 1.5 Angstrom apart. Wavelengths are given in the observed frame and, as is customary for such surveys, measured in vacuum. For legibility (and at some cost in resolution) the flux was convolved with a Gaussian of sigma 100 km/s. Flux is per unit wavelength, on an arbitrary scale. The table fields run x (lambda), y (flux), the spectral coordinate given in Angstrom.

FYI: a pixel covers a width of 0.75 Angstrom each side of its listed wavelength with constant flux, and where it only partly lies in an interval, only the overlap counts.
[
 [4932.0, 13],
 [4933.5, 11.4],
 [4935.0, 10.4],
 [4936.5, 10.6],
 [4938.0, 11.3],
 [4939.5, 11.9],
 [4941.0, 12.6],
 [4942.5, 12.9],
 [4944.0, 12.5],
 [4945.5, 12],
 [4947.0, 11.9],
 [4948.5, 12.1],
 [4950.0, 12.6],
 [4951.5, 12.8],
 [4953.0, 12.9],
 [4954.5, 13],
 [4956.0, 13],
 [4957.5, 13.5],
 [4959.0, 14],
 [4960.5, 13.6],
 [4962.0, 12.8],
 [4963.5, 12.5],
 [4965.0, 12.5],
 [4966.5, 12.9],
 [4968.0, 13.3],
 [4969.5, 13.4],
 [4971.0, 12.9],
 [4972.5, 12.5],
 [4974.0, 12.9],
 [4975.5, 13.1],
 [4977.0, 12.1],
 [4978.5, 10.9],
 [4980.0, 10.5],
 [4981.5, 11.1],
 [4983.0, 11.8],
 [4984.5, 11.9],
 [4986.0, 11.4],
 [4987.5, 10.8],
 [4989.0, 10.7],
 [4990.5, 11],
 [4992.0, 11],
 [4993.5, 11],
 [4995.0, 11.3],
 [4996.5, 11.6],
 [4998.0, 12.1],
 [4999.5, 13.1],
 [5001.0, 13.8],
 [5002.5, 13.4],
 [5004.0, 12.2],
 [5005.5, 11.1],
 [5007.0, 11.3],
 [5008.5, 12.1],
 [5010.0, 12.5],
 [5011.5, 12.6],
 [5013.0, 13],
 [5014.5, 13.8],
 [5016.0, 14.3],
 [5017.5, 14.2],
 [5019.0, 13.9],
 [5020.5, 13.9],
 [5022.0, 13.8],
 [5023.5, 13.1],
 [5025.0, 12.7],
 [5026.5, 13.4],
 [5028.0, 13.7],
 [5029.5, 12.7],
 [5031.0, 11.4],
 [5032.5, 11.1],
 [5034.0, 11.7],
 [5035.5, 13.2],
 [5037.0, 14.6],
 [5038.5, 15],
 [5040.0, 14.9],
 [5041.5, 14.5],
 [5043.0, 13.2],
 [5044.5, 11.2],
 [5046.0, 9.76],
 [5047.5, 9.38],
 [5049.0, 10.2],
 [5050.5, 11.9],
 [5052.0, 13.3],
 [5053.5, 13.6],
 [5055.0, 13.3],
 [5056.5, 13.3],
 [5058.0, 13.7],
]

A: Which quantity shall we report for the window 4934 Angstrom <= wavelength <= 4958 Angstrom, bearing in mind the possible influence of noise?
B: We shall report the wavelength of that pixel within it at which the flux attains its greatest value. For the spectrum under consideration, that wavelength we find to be 4957.5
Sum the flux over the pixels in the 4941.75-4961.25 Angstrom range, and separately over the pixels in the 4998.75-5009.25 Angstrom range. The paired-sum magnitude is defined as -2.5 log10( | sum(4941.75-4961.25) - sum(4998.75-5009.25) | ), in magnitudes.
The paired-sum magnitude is -4.8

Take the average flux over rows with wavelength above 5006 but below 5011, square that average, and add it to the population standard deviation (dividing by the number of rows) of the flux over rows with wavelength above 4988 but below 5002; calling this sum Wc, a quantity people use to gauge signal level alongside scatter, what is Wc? 144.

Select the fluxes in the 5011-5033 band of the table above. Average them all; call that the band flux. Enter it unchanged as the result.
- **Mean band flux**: 13.2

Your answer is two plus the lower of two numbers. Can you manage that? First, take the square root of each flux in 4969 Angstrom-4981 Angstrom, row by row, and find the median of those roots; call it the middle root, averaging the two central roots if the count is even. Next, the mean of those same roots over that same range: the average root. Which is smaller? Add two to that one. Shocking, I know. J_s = 5.50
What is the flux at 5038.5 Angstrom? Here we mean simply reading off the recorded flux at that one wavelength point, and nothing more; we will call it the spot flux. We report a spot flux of 15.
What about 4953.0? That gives 12.9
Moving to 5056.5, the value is 13.3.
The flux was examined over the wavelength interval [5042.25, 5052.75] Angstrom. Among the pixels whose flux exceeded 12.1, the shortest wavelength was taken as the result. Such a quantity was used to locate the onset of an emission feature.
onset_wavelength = 5043.0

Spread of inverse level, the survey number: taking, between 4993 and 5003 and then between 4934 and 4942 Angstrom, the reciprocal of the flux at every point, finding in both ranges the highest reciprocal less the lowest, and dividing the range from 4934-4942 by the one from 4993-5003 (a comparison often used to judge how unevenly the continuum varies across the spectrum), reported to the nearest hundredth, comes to 0.91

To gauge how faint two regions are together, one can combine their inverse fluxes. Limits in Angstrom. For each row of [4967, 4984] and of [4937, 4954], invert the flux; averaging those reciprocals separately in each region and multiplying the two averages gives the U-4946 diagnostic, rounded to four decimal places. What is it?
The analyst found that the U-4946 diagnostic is 0.0067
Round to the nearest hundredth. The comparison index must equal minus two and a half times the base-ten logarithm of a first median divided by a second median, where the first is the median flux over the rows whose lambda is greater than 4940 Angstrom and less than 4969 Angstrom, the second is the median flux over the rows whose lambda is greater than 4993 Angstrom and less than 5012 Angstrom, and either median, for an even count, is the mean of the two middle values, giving -0.06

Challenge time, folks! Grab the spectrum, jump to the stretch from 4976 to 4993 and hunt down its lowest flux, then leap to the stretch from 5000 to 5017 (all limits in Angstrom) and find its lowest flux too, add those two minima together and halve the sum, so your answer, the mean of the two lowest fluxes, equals 10.8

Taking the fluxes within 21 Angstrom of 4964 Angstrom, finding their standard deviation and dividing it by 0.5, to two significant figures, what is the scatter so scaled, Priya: 1.6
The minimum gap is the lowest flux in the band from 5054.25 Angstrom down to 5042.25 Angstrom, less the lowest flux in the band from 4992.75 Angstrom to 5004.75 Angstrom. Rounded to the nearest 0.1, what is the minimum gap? -1.6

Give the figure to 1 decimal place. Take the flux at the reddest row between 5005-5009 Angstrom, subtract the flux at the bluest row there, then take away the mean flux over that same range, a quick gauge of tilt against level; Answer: -10.5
